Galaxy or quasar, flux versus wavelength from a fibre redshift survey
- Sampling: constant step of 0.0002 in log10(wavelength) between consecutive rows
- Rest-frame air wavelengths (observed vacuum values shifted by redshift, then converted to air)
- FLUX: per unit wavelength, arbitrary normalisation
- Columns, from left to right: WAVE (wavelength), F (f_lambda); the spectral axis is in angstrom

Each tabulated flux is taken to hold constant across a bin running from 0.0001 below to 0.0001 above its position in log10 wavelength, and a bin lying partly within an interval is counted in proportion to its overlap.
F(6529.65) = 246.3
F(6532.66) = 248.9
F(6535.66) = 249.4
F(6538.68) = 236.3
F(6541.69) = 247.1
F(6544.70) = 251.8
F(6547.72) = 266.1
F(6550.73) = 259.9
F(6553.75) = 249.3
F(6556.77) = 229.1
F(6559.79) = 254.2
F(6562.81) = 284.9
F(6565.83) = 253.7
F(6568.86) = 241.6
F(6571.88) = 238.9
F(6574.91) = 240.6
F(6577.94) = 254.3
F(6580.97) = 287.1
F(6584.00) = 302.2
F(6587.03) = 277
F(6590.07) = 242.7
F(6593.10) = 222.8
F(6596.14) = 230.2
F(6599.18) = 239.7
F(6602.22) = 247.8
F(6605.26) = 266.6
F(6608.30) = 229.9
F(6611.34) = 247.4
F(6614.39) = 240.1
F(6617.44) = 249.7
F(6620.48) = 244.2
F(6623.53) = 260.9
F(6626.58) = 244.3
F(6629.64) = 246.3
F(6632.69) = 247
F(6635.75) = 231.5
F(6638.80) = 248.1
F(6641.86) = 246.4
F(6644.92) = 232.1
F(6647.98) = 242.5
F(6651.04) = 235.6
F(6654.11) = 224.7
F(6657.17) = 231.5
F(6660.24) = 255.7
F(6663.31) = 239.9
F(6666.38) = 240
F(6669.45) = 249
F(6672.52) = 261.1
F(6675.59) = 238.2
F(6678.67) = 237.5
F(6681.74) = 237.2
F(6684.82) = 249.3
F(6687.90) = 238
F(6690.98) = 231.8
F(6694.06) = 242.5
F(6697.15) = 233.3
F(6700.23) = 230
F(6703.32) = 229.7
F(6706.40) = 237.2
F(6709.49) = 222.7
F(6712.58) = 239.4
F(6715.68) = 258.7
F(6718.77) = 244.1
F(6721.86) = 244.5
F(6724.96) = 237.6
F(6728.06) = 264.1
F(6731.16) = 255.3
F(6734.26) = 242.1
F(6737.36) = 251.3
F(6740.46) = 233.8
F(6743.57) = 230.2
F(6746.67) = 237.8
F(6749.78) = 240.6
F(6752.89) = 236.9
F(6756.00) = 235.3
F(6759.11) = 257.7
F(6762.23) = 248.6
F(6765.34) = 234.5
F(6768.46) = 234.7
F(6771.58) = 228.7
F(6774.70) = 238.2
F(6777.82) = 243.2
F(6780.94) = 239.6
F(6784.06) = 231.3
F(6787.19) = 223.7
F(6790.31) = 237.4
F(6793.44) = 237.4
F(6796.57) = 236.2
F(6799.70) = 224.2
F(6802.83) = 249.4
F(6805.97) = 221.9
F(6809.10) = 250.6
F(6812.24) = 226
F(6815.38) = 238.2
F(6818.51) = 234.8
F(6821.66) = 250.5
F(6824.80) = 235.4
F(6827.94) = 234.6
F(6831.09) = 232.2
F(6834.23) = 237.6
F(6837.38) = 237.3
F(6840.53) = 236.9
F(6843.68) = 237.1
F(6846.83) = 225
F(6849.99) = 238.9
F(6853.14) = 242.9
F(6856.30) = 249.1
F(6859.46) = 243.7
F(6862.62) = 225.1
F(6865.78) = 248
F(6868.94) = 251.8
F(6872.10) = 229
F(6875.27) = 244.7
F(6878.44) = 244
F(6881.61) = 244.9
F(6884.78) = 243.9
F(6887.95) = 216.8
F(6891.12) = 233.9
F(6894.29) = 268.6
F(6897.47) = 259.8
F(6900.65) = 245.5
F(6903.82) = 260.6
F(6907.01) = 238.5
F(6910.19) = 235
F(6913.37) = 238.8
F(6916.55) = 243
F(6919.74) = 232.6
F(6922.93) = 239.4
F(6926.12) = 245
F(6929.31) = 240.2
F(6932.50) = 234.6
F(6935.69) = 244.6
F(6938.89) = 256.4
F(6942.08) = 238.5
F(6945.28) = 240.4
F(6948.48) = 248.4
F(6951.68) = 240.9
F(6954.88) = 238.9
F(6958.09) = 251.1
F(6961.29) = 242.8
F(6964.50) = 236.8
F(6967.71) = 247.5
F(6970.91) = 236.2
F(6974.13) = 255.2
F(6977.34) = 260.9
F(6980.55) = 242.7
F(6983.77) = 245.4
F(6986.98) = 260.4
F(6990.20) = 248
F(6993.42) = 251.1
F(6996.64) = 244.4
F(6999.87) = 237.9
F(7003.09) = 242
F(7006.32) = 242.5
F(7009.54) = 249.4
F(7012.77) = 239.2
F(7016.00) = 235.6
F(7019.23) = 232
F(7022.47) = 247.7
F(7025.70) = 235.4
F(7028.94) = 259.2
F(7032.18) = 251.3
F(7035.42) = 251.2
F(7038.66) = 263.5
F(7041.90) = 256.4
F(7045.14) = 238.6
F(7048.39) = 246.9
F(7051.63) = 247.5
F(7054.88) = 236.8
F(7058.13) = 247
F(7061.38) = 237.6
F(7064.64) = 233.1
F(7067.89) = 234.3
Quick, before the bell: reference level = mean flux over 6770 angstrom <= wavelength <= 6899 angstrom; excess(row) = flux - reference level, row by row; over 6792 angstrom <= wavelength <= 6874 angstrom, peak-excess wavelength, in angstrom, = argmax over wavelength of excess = 6868.94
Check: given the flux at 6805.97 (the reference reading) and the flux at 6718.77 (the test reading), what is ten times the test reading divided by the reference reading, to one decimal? 11.0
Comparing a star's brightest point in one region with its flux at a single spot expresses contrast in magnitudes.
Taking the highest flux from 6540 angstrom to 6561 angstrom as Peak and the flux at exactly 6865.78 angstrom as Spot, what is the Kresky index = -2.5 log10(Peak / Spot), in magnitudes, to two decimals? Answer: -0.08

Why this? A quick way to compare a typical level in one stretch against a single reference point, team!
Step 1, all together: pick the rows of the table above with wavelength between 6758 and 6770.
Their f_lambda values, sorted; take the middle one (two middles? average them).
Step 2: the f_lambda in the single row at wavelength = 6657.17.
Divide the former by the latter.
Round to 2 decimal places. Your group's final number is 1.04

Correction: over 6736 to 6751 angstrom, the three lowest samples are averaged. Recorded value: 234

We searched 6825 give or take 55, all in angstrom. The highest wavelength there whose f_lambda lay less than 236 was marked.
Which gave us 6872.10 angstrom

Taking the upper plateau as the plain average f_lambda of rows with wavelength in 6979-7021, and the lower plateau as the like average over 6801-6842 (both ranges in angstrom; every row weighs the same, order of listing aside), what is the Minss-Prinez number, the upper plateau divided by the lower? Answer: 1.03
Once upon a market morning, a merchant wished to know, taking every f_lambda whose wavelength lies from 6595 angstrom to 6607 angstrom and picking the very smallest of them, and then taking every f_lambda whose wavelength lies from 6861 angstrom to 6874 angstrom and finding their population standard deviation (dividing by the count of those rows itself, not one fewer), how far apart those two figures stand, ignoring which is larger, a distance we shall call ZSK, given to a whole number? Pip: 219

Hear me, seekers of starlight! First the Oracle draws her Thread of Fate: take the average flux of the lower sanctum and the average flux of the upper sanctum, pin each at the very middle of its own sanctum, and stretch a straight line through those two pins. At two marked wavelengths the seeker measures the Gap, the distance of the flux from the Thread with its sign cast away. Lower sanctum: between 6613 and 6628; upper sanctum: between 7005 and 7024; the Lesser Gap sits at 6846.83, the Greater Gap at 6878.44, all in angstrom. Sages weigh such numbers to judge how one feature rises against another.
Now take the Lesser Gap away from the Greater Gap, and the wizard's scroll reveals -18.4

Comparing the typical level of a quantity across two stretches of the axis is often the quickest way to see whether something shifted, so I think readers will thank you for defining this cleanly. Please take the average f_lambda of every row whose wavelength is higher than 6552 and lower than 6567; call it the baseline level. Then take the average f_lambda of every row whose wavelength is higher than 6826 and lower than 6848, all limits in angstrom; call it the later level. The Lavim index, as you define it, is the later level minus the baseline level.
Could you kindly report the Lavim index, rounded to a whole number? -20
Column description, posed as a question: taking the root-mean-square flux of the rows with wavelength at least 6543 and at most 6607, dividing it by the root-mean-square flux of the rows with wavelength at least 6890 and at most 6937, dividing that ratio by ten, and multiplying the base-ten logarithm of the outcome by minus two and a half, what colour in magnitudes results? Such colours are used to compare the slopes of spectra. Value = 2.45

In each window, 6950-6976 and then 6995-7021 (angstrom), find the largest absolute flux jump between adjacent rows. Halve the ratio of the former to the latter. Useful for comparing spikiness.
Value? 0.93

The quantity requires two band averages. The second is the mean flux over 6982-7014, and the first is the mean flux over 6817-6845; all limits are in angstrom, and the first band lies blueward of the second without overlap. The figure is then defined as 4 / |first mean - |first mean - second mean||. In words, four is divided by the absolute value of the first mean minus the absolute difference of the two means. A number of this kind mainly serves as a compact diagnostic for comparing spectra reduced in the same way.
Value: 0.0175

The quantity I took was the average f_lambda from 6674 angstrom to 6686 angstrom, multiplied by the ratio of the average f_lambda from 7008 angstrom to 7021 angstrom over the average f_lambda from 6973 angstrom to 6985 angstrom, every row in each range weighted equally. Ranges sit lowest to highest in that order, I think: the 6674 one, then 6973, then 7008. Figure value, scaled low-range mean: 229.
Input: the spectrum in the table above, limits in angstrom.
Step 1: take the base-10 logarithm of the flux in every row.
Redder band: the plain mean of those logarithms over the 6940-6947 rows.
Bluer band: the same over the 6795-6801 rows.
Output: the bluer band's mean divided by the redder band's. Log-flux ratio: 0.99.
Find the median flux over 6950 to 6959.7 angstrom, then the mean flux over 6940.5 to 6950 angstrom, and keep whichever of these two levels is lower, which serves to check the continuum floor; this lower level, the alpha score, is 241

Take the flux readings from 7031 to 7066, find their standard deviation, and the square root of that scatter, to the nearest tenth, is 3.0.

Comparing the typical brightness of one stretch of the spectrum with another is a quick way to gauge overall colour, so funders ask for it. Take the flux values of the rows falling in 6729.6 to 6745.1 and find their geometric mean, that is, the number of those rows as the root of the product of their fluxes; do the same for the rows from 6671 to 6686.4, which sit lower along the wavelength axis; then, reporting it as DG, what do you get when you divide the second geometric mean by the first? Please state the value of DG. 1.01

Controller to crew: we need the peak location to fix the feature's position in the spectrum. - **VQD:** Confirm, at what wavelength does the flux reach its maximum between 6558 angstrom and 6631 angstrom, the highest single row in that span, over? 6584.00 angstrom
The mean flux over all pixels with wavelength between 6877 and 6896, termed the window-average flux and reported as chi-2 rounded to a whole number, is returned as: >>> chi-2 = 242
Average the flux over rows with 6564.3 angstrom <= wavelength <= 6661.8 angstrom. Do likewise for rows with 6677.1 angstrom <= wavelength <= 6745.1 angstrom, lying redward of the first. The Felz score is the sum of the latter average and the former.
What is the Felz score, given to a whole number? 487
